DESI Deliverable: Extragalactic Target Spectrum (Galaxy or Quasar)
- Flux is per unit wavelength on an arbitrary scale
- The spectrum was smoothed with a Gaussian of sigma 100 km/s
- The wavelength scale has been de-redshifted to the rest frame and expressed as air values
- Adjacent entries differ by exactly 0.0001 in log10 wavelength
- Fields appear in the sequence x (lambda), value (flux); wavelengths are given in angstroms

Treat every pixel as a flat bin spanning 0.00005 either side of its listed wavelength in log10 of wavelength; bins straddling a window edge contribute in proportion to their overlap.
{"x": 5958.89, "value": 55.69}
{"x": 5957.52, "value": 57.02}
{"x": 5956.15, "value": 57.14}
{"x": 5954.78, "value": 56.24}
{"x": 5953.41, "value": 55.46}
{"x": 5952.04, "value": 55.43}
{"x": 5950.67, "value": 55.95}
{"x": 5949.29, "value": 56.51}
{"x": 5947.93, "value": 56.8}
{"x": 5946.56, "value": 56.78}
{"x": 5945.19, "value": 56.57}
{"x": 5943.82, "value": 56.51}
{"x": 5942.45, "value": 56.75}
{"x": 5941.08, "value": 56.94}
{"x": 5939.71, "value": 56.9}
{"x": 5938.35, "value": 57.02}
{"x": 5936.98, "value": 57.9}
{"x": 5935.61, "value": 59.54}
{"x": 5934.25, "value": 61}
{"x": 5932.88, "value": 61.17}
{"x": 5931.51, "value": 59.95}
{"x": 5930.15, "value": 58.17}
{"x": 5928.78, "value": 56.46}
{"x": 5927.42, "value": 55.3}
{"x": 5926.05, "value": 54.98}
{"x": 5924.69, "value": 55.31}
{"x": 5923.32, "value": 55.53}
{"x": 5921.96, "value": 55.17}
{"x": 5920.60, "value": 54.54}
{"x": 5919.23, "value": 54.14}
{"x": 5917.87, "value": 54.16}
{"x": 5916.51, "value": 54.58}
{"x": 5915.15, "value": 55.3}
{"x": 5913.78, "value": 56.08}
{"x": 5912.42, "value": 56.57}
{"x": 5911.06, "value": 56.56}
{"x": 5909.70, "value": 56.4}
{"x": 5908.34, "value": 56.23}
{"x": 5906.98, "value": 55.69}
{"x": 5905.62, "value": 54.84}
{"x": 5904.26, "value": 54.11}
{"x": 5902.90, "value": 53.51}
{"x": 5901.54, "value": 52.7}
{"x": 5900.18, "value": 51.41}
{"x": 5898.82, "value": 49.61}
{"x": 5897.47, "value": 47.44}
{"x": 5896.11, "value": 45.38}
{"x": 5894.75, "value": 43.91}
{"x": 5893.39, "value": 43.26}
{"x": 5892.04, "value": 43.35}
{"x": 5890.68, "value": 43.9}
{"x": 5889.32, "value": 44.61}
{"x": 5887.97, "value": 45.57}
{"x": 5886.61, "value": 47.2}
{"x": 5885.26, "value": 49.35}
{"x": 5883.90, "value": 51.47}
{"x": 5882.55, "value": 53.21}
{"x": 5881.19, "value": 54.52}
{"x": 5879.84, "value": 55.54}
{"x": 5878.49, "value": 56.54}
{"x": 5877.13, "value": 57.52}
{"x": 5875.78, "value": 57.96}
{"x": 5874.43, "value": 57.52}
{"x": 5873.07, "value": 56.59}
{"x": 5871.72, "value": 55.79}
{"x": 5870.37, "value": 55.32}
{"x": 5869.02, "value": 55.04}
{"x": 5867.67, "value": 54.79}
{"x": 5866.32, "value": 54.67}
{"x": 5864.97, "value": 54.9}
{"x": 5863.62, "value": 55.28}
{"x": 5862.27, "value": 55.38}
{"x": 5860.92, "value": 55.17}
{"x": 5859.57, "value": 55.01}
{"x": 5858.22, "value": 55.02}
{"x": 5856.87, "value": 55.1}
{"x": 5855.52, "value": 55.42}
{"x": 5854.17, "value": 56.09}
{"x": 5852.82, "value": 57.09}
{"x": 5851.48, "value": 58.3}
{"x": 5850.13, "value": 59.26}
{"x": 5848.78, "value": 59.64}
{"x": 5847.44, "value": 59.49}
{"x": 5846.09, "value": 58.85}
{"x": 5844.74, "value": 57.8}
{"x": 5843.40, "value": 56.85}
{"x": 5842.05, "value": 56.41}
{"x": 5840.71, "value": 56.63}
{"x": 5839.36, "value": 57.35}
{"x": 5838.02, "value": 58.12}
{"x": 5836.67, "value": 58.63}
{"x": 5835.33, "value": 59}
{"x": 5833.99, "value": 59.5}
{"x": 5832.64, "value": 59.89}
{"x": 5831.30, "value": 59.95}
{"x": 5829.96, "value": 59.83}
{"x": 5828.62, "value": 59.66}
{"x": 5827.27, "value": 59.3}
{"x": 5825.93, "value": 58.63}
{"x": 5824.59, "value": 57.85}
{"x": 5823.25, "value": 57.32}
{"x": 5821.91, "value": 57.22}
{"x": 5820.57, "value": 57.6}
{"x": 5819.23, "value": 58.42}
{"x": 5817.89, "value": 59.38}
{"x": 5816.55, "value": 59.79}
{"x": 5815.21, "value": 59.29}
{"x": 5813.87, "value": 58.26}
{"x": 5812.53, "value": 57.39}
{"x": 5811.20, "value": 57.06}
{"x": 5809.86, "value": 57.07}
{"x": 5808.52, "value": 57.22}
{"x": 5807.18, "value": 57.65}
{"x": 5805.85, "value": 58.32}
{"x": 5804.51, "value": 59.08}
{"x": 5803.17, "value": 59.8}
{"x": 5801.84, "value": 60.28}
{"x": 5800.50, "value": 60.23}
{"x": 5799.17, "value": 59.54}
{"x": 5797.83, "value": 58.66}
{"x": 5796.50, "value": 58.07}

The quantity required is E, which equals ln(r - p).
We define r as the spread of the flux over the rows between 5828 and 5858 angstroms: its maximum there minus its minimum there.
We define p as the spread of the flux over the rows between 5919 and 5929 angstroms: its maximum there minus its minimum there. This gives 0.9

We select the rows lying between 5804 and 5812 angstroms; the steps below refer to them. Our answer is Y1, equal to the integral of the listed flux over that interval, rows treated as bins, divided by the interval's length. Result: 57.7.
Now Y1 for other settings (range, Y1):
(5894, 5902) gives 48.2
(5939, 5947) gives 56.7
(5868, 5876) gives 56.2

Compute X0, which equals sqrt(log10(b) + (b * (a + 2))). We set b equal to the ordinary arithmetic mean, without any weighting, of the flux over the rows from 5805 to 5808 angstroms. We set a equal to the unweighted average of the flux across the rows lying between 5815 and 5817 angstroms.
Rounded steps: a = 59.5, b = 58.0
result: 60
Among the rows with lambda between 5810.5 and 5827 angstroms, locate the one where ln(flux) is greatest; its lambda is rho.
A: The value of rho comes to 5816.55 angstroms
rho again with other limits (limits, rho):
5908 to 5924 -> 5912.42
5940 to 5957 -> 5956.15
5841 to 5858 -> 5848.78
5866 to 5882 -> 5875.78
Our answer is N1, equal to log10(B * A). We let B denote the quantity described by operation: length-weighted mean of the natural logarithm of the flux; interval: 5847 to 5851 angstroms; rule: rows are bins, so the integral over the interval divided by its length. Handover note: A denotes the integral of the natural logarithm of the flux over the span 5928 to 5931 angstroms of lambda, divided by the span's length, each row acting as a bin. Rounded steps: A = 4.06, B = 4.085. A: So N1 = 1.22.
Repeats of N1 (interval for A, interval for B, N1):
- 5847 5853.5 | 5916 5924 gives 1.21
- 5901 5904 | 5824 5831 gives 1.21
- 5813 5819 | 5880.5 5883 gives 1.21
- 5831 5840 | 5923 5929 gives 1.21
